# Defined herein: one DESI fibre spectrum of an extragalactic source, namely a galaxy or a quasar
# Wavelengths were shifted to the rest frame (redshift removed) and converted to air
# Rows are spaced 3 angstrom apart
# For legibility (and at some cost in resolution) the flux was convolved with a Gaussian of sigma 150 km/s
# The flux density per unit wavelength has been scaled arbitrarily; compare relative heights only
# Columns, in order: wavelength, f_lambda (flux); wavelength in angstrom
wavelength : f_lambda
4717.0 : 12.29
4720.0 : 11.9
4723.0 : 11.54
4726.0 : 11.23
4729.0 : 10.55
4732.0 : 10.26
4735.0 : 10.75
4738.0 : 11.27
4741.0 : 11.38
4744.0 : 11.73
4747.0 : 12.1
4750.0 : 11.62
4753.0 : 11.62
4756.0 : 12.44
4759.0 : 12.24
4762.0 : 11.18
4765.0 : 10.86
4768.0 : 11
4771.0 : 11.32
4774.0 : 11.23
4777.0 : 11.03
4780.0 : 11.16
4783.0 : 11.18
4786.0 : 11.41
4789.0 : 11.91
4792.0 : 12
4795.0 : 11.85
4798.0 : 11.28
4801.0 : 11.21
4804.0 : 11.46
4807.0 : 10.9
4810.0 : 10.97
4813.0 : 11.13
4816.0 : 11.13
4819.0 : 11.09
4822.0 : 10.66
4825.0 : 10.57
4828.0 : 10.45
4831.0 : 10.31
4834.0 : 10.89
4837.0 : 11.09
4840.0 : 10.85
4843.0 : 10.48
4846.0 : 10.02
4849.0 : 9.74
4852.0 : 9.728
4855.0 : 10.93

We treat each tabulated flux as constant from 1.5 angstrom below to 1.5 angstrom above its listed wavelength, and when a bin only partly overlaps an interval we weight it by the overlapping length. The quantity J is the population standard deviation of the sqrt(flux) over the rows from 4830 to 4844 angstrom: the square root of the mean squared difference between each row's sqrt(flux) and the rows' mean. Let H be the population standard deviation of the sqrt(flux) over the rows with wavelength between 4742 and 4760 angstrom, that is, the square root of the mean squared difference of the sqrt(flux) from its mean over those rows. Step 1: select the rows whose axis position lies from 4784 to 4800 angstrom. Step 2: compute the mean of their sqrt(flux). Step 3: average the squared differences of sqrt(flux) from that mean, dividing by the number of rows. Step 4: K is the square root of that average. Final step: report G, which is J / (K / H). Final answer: 0.05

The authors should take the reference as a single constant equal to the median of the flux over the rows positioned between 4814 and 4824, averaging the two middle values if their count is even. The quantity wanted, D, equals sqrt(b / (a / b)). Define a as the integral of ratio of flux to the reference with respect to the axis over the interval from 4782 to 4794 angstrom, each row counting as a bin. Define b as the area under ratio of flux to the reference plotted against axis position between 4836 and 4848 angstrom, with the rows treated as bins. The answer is 3.22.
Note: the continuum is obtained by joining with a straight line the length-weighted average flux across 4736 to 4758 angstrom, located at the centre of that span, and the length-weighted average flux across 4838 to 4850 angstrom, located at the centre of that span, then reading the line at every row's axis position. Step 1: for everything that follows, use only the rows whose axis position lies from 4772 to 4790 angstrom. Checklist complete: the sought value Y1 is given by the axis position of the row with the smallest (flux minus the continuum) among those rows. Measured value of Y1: 4777.0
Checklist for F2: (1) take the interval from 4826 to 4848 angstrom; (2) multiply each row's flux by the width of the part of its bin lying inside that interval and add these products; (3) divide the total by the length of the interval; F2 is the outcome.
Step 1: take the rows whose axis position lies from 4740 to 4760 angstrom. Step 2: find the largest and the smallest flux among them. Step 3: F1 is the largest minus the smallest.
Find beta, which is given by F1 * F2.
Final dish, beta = 11.2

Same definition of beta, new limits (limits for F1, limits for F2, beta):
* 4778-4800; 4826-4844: 9.0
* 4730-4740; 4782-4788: 11.5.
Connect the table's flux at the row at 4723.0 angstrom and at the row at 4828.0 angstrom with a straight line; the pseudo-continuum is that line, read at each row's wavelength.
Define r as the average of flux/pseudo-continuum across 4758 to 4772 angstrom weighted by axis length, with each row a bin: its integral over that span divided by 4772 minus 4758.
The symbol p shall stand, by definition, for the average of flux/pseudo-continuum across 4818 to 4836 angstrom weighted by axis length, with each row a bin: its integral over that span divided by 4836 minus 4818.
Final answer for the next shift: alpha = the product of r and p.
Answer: 1.04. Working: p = 1.019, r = 1.02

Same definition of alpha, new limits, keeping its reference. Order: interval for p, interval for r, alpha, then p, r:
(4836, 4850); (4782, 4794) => 1.09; 1.014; 1.07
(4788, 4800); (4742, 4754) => 1.13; 1.086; 1.04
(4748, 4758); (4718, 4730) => 1.05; 1.062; 0.99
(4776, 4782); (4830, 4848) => 1.04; 1.014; 1.02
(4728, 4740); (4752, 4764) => 1.00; 0.940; 1.06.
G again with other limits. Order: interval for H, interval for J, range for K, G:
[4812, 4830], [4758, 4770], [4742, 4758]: 0.07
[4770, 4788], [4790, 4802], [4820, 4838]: 0.02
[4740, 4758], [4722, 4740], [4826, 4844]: 0.08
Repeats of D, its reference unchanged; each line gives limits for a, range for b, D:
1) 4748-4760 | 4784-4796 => 3.54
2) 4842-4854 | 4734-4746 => 3.73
